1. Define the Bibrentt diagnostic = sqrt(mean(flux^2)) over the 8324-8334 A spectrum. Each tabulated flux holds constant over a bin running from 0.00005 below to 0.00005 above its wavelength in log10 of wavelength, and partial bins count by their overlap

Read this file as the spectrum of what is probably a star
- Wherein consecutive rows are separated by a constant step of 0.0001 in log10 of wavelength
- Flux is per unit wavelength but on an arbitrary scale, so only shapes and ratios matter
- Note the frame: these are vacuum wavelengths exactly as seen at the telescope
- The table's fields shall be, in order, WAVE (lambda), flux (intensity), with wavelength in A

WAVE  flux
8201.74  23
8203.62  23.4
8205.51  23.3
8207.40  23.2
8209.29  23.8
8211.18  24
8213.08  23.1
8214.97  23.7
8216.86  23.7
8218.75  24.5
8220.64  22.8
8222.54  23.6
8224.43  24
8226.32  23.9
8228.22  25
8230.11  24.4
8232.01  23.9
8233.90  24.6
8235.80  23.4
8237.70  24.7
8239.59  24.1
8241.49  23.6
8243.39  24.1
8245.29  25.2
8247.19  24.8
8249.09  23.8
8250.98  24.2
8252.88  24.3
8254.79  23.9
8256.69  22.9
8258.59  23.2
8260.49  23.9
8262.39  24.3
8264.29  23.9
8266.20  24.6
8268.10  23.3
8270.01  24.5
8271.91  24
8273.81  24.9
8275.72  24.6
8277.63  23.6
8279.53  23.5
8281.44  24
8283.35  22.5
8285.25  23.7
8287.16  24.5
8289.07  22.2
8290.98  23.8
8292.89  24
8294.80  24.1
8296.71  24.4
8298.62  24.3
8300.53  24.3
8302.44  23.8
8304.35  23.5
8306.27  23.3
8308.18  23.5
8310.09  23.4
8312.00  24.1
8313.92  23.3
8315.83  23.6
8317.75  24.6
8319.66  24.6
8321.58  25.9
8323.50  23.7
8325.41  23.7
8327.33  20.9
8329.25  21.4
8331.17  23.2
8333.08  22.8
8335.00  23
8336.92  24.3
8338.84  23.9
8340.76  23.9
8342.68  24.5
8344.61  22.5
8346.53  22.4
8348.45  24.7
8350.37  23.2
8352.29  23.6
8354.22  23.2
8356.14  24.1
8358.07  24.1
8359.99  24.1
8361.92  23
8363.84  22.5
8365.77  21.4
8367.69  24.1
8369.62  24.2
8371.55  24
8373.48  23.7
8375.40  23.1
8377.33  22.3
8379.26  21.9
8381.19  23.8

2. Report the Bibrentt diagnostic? 22.43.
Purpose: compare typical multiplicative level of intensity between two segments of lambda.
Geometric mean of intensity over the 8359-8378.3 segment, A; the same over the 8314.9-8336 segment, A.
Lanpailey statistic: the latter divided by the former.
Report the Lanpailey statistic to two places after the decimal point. 1.01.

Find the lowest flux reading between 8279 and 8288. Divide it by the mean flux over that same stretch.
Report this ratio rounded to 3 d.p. 0.952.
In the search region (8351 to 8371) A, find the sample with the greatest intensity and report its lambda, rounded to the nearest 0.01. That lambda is 8369.62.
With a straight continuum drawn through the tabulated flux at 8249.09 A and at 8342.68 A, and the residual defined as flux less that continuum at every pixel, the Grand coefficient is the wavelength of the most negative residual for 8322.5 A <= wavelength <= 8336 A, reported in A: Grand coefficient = 8327.33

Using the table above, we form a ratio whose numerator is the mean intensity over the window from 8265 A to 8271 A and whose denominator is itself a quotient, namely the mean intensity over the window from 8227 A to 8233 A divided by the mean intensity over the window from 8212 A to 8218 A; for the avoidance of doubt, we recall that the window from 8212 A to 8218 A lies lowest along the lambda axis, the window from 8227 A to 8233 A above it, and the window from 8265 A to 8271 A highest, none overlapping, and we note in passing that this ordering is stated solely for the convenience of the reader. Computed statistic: 23.2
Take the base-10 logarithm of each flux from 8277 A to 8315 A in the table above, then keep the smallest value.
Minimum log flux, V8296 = 1.35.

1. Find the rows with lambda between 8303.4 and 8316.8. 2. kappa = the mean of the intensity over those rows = 23.5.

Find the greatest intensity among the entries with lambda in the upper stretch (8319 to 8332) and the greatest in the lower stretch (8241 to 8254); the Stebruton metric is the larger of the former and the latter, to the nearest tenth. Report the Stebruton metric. 25.9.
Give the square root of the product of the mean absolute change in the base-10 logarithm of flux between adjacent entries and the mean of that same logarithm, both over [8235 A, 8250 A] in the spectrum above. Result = 0.14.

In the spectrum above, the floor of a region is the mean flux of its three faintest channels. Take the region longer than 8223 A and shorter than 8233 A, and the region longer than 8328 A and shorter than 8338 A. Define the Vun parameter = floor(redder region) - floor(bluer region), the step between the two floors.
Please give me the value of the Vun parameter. -1.5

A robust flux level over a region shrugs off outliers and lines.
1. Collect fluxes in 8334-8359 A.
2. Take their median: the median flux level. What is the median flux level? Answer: 23.9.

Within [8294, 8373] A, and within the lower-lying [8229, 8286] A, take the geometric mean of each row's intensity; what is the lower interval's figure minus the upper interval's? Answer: 0.44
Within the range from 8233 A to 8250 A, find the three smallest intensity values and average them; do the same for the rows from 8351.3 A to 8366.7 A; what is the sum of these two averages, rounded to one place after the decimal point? 45.9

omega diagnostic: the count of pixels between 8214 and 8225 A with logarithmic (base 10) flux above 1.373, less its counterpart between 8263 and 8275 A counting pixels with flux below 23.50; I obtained 3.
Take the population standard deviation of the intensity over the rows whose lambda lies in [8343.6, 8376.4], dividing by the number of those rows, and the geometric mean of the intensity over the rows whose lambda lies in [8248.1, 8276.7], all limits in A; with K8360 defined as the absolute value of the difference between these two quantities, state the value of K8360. 23.2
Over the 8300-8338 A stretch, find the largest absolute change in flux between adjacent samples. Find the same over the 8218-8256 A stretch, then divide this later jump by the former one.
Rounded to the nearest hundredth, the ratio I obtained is 0.61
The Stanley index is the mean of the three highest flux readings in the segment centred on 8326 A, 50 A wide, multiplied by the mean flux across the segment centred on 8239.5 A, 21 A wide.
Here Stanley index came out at 608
